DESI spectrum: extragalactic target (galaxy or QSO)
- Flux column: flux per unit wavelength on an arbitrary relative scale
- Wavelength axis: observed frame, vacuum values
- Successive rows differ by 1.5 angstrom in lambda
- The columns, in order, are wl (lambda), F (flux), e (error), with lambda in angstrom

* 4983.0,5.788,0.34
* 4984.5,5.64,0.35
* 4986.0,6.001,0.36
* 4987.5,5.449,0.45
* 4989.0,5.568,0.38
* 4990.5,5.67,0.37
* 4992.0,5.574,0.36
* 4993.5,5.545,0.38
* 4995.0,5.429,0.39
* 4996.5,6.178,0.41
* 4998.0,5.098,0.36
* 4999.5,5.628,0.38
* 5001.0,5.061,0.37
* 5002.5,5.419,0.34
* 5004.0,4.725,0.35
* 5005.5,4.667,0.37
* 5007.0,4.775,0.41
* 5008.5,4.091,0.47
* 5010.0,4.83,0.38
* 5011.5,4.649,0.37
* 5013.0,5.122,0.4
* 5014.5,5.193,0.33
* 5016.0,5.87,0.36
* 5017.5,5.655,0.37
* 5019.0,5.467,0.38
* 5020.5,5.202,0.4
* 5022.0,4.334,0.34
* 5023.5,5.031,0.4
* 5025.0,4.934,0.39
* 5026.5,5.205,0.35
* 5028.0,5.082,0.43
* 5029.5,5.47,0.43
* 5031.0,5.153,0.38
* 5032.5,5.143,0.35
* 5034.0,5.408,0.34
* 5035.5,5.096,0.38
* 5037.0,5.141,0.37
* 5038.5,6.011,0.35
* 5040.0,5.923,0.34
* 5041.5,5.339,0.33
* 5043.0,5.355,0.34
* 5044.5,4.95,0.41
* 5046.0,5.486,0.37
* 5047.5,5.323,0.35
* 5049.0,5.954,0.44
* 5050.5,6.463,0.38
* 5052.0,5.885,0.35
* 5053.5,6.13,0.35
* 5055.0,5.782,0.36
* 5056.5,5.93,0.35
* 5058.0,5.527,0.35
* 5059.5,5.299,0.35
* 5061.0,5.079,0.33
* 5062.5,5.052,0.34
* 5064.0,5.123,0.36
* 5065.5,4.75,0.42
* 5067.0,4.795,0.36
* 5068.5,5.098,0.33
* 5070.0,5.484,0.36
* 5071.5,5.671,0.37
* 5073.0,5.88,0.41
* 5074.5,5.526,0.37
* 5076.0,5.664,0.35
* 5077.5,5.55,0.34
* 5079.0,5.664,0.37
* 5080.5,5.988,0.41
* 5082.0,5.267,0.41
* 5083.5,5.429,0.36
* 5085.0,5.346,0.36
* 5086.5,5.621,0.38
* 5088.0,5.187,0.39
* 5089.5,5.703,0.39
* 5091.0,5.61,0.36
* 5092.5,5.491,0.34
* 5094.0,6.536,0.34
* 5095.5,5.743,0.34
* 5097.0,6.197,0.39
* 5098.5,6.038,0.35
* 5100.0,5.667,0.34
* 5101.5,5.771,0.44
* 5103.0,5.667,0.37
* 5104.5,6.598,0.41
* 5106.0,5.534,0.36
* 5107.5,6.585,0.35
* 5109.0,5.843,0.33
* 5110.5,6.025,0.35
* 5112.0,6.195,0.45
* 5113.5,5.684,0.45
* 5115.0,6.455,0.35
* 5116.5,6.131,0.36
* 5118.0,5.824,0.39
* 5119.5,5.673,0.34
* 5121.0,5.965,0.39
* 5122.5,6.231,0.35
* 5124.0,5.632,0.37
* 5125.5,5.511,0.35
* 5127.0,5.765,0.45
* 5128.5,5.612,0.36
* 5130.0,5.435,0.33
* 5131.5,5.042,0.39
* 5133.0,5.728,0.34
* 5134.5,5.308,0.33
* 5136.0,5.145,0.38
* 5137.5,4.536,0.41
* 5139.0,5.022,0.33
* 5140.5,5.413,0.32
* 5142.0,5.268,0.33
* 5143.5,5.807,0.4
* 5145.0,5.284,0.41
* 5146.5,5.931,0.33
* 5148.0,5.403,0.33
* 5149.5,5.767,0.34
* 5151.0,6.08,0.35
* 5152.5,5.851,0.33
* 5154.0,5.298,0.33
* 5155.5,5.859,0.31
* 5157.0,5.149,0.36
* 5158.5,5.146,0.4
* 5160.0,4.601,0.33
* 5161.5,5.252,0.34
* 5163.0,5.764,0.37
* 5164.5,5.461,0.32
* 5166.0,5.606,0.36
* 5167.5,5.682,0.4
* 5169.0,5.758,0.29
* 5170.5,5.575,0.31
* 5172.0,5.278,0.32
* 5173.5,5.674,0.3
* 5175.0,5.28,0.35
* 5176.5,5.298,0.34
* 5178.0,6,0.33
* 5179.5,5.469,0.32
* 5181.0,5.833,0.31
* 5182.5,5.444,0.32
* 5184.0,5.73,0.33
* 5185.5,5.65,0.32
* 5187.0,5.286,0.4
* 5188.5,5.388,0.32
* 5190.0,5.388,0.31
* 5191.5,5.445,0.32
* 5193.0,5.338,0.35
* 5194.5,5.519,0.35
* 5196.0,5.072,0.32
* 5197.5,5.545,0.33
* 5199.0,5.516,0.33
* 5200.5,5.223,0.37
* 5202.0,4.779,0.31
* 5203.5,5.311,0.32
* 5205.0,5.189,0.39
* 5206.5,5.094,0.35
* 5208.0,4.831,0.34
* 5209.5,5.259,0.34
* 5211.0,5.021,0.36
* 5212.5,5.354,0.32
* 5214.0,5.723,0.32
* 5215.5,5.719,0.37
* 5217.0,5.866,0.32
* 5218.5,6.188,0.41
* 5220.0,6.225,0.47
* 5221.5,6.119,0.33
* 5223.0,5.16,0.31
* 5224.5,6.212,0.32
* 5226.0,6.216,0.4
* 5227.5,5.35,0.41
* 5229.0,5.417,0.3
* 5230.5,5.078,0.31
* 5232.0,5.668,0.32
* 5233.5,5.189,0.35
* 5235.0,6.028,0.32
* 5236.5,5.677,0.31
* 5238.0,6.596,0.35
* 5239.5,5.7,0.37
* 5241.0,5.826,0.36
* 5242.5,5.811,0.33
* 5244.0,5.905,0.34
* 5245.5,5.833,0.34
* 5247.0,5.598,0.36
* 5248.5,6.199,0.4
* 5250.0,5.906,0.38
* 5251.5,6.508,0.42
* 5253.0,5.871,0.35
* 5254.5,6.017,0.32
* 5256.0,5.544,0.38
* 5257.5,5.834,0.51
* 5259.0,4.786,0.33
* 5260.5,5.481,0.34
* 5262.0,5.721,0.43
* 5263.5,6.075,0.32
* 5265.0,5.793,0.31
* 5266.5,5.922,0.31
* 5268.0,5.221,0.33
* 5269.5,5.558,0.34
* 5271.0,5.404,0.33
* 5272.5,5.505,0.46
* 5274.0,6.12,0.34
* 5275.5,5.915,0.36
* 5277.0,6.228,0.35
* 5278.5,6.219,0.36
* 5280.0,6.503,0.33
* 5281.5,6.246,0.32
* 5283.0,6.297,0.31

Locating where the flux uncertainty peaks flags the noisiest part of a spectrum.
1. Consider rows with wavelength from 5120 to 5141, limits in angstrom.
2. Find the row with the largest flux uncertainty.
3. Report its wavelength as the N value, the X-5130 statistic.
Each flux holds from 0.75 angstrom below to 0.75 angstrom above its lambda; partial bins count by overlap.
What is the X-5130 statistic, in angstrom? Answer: 5127.0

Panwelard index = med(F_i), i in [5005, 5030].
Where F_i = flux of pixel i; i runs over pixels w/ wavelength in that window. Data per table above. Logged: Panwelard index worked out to 5.1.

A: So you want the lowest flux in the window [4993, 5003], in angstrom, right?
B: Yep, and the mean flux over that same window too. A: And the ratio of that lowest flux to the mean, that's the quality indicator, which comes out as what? 0.924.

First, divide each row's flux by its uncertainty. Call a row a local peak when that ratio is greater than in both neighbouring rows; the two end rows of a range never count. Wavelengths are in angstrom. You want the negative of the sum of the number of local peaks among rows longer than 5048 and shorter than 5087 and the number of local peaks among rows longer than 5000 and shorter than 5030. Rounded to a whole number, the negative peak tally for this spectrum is -12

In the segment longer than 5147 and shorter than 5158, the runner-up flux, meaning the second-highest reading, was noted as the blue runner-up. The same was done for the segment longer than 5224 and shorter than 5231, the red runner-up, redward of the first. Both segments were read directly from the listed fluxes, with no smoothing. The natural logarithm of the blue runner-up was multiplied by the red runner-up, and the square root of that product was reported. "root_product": 3.31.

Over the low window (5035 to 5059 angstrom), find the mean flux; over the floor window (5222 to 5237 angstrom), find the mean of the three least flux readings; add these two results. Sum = 10.8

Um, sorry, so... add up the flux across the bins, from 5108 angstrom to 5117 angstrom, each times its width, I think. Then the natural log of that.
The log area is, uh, 4.00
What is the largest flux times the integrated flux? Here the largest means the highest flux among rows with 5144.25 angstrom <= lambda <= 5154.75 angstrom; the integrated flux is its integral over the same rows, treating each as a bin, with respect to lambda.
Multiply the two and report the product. 361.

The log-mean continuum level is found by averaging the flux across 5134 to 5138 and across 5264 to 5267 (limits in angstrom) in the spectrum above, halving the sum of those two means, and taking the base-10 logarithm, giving 0.735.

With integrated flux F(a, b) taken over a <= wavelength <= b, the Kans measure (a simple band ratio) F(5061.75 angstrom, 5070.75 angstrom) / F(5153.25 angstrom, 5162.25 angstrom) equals 0.97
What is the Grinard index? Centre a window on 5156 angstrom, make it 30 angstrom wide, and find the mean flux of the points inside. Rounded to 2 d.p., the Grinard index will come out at 5.53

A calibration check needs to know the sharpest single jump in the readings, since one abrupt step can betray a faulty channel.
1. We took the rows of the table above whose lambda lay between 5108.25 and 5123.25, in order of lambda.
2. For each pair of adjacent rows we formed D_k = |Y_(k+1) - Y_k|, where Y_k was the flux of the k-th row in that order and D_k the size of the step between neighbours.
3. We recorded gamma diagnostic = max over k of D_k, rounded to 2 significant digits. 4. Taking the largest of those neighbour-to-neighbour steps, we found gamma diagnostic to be 0.77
